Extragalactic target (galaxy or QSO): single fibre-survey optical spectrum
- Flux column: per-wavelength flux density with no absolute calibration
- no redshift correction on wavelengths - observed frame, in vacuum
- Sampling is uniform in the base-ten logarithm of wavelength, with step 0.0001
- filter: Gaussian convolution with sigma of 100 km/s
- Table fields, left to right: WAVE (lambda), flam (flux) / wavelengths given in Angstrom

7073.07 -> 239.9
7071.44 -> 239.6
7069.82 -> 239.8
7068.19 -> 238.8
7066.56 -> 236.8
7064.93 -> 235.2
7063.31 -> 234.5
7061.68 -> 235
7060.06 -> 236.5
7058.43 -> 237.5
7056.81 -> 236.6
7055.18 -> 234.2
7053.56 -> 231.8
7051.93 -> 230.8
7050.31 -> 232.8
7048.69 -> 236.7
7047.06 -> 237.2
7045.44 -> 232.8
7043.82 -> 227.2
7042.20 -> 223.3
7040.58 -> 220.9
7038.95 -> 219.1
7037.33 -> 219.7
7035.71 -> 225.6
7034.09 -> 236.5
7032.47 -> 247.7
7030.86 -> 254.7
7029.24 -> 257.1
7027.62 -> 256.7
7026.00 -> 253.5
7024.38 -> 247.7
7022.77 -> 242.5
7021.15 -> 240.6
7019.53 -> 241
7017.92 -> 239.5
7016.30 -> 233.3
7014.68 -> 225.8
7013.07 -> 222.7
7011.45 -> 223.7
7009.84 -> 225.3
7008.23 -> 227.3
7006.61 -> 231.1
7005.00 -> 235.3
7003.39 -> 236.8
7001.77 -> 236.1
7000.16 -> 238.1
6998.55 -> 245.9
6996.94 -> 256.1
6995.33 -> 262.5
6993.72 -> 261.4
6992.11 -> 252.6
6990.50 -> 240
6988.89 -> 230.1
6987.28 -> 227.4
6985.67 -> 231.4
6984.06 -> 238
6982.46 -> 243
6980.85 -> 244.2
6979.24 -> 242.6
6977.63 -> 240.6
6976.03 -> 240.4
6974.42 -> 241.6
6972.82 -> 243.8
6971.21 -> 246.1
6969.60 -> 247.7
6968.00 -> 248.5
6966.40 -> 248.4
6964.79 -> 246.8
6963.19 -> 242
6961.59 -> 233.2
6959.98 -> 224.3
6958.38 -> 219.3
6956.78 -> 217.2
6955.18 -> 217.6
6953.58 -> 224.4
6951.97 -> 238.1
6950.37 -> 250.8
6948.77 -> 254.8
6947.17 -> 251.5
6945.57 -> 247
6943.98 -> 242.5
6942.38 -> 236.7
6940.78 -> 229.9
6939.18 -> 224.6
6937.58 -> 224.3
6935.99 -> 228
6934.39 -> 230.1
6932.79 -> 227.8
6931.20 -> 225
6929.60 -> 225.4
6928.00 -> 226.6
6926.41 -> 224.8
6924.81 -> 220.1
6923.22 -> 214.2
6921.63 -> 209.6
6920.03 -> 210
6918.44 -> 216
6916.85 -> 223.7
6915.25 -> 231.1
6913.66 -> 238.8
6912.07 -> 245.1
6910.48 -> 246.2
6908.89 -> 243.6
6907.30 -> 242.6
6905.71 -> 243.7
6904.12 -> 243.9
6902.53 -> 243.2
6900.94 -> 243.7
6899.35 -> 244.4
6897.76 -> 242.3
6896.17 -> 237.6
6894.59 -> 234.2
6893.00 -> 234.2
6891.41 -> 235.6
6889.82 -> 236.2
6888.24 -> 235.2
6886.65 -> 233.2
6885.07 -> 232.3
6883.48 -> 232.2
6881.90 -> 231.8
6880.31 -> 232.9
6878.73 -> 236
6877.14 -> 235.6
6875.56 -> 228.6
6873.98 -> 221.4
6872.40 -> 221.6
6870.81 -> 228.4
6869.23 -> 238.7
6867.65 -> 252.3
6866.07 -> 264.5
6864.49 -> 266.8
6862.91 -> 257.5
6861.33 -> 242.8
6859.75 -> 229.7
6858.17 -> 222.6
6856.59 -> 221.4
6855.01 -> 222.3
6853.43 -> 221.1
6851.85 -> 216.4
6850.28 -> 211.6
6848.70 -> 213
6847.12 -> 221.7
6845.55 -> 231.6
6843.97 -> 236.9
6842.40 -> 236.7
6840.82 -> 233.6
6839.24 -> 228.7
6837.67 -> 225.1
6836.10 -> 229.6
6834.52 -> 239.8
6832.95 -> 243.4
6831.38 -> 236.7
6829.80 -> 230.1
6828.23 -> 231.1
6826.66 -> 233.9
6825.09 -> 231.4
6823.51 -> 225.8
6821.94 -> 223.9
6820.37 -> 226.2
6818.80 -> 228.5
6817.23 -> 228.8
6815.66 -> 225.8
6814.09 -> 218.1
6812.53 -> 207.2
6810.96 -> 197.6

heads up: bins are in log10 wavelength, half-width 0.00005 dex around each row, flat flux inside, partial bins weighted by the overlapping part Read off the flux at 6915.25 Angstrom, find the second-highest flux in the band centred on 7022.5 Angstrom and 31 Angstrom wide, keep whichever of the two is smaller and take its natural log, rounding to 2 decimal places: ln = 5.44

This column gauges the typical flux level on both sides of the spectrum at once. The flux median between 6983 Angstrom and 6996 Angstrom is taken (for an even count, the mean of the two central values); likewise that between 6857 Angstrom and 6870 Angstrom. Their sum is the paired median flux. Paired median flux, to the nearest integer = 487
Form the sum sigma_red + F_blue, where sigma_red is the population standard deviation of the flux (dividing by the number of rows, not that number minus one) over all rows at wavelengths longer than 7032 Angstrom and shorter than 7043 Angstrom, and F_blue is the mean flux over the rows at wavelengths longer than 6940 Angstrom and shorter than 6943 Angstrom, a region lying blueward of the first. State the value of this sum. 243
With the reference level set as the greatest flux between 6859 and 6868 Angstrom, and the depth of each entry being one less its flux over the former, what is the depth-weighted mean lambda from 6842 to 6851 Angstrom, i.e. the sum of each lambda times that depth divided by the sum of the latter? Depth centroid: 6847.0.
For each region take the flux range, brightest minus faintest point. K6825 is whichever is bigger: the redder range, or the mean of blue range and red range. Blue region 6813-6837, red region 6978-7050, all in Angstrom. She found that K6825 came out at 43.4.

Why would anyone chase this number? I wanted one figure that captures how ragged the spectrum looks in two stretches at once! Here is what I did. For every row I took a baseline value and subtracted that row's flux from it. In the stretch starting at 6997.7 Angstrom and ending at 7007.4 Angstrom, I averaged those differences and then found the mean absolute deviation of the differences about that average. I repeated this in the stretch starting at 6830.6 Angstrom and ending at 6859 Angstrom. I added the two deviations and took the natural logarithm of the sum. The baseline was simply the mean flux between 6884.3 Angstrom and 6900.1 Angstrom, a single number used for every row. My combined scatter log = 2.4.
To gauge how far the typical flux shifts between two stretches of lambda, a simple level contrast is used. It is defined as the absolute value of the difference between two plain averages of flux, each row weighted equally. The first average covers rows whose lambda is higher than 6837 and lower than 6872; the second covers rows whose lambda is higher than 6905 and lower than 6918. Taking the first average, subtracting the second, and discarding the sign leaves 6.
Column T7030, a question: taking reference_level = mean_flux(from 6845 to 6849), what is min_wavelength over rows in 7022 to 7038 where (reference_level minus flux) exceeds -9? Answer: 7035.71 Angstrom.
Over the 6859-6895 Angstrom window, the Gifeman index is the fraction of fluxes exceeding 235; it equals 0.48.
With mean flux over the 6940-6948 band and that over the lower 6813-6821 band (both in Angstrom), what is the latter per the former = 0.93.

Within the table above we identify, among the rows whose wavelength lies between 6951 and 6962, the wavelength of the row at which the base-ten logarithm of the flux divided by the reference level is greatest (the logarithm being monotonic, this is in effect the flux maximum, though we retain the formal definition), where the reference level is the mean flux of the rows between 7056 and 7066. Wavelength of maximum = 6951.97 Angstrom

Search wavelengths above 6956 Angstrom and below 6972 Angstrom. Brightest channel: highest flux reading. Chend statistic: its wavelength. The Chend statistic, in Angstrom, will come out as 6968.00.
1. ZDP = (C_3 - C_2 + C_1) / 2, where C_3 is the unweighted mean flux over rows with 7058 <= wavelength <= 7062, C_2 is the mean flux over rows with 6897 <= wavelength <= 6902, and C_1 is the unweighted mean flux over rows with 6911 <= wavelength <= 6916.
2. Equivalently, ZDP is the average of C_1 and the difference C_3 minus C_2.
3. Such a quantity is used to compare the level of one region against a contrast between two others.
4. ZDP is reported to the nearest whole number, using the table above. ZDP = 116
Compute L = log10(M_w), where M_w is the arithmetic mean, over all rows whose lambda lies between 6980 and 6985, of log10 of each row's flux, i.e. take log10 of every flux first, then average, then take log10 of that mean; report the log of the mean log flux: 0.377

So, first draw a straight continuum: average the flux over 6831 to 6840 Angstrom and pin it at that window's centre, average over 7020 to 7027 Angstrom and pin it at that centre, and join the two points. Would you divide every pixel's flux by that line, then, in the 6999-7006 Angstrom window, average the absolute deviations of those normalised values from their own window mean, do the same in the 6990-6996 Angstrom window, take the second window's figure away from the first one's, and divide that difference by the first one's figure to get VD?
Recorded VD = -7.4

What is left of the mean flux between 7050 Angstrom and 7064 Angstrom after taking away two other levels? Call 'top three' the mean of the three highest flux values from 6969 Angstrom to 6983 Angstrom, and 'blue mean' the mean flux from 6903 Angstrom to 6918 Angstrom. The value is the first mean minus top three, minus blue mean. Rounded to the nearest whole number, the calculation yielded -251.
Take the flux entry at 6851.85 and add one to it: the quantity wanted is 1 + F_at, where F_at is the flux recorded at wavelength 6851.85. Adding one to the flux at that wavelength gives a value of 217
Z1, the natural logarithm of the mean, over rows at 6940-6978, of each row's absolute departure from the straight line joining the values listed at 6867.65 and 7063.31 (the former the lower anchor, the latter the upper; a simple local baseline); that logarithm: 2.2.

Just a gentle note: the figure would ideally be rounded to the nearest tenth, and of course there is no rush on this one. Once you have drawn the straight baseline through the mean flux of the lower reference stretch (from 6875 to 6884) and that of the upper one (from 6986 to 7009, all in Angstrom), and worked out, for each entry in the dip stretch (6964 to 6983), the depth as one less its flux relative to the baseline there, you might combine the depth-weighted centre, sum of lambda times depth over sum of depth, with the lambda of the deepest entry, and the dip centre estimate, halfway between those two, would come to 6973.4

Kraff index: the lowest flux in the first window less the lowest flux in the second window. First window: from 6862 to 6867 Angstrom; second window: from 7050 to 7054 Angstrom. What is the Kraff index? 27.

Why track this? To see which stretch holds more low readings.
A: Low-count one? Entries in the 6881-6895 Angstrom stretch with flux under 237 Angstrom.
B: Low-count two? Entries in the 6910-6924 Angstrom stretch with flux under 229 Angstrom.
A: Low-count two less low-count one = -4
